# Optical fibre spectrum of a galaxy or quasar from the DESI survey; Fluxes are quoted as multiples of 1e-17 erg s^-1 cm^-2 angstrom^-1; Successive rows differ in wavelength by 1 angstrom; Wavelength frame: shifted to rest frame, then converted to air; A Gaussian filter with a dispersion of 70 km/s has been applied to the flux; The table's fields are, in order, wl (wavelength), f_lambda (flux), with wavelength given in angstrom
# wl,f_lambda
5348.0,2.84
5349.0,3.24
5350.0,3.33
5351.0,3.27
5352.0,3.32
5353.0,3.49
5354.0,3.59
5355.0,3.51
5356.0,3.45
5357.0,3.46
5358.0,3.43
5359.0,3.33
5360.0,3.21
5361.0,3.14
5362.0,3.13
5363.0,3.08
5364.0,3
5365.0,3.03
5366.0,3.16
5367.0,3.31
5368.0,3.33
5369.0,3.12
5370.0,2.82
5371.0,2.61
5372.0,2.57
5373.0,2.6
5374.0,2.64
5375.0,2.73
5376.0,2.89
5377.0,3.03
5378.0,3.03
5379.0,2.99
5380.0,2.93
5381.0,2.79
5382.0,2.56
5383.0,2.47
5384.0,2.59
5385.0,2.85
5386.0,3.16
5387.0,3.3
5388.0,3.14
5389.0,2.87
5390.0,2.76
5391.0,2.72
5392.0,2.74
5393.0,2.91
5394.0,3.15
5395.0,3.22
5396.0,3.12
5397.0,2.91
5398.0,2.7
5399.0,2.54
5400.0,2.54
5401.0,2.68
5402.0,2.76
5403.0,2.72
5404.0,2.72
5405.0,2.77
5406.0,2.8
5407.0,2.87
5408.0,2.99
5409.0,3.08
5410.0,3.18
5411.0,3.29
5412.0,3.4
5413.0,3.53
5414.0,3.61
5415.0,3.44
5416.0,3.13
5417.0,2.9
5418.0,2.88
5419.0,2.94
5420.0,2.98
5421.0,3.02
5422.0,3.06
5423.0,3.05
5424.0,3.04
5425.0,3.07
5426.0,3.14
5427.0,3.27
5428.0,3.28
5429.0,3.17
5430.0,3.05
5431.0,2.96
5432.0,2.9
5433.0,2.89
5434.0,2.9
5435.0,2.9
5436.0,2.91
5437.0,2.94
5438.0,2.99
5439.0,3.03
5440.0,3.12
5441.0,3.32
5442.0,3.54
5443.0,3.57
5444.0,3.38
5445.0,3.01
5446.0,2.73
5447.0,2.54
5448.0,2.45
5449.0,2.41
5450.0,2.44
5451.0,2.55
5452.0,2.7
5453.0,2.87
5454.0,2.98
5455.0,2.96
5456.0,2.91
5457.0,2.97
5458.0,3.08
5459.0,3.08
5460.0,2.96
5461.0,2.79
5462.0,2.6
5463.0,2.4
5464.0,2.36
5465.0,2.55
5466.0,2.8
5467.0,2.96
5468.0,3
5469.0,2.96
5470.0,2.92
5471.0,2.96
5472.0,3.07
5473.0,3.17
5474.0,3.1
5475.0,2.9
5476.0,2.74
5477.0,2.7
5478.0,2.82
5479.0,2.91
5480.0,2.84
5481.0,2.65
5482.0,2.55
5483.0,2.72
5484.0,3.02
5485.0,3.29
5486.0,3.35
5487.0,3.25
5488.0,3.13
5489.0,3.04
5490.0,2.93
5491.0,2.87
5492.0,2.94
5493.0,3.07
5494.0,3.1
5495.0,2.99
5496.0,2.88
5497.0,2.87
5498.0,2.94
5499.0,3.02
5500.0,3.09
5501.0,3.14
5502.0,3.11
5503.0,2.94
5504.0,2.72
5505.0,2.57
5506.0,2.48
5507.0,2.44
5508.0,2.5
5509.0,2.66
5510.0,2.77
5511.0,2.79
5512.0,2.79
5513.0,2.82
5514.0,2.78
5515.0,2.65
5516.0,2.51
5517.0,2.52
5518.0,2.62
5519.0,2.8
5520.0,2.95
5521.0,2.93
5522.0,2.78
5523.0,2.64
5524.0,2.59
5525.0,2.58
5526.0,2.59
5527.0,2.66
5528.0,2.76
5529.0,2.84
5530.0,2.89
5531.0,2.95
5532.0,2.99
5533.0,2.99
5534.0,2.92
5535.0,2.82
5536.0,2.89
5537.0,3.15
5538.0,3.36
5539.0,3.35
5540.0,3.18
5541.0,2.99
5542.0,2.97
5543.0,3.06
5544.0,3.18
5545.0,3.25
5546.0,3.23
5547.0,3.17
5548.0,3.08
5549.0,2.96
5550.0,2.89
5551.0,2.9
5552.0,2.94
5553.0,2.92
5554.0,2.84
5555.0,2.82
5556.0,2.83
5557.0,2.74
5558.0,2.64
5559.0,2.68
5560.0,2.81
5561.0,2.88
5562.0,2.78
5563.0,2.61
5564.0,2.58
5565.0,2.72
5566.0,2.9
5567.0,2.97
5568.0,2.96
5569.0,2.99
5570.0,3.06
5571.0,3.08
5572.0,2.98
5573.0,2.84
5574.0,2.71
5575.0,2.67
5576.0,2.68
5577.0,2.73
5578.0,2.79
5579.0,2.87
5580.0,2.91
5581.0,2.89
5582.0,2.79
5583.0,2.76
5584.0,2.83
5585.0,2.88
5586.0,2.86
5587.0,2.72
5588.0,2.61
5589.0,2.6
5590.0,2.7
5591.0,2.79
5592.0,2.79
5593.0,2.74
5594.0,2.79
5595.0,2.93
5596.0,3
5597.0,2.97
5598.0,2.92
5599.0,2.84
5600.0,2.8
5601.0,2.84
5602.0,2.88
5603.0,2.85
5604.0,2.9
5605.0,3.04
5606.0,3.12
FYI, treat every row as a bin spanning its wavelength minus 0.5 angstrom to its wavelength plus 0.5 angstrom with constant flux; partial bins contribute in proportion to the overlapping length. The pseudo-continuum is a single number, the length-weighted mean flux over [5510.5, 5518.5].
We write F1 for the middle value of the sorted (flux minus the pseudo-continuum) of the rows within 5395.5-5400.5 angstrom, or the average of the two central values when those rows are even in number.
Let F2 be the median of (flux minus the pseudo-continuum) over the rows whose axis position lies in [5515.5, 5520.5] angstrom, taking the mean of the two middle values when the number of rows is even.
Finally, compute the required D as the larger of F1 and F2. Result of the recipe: 0.0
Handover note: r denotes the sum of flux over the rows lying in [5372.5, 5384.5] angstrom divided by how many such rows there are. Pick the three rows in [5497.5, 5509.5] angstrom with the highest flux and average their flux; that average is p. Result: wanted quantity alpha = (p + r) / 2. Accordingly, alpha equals 2.94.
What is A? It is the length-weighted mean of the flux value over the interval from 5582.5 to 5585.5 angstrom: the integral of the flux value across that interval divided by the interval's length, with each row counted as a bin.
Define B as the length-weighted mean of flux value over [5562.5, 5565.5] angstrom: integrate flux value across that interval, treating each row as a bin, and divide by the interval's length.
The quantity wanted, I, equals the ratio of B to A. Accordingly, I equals 0.93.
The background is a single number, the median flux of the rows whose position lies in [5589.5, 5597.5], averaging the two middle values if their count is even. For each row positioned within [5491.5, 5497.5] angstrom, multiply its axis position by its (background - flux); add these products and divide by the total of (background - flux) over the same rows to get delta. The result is 5494.0 angstrom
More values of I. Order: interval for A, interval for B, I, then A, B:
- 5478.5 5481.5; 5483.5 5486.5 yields 1.15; 2.80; 3.22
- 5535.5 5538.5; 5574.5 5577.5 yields 0.86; 3.13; 2.69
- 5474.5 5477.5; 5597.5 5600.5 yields 1.03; 2.78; 2.85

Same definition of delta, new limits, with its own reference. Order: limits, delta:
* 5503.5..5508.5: 5506.5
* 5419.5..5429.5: 5425.3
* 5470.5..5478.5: 5472.6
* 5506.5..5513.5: 5507.6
